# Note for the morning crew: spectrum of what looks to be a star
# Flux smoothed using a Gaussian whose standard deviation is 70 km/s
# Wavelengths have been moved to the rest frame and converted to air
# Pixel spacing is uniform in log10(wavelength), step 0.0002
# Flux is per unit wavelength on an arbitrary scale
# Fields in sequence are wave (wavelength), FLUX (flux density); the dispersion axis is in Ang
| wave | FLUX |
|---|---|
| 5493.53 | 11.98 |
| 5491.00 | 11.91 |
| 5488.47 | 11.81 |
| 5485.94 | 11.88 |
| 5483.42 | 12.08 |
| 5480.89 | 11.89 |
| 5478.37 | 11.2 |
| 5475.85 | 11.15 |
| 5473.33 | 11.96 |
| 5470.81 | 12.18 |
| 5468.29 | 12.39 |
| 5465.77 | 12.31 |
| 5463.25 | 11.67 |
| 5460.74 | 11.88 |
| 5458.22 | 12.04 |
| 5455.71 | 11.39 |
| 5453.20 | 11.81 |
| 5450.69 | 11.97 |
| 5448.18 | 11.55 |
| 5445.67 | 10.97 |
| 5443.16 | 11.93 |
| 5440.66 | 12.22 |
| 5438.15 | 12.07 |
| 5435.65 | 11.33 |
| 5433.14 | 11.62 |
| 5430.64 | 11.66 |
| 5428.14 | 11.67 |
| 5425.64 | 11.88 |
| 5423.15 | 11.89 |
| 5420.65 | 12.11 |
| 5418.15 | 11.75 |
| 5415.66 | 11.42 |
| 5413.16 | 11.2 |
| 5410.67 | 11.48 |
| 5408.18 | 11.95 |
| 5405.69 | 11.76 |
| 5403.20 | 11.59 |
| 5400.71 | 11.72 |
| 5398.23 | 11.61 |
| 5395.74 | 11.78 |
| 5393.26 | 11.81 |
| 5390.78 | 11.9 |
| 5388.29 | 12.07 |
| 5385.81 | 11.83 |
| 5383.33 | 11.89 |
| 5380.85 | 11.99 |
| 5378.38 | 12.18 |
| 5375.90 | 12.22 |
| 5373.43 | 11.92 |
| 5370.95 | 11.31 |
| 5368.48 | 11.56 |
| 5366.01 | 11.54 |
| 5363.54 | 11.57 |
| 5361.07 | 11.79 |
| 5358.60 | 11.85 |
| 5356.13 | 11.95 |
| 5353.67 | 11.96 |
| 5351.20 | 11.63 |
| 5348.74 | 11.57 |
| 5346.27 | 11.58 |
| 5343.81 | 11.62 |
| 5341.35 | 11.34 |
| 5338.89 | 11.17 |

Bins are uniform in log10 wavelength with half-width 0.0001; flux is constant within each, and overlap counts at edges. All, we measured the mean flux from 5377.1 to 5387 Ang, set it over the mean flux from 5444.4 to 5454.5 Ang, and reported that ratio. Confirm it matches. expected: 1.03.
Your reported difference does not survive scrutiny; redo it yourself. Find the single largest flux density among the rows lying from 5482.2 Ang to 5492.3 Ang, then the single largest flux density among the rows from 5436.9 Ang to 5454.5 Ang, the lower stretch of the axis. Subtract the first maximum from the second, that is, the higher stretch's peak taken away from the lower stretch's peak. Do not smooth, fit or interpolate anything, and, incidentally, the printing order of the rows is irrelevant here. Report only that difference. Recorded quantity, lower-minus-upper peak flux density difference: 0.14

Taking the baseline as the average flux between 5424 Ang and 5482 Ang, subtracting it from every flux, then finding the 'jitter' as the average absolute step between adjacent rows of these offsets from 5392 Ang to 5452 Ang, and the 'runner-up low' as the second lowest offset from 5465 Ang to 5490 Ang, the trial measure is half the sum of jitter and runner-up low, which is -0.15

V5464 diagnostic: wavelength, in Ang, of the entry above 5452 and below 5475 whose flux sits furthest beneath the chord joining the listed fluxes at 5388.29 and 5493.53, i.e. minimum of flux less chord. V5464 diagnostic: 5455.71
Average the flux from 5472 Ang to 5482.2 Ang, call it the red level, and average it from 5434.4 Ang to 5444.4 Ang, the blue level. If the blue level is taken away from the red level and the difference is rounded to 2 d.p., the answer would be -0.34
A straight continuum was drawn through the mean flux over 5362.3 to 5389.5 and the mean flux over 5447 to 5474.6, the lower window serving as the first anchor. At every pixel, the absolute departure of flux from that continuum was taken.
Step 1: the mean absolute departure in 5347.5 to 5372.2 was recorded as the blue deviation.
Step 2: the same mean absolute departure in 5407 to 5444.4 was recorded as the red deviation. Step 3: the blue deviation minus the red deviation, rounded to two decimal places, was -0.05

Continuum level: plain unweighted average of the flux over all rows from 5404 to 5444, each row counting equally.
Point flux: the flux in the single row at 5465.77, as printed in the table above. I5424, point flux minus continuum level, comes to 0.6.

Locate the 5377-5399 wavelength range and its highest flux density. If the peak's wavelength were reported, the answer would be 5378.38 Ang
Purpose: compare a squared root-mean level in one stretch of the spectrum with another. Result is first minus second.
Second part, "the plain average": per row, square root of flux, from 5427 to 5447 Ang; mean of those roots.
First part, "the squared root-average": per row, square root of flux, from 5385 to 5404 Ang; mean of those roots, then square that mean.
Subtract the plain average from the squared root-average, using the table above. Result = 8.37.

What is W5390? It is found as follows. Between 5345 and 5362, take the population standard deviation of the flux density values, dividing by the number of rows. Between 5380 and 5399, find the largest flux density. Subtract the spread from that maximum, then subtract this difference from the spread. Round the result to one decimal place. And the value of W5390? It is -11.8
